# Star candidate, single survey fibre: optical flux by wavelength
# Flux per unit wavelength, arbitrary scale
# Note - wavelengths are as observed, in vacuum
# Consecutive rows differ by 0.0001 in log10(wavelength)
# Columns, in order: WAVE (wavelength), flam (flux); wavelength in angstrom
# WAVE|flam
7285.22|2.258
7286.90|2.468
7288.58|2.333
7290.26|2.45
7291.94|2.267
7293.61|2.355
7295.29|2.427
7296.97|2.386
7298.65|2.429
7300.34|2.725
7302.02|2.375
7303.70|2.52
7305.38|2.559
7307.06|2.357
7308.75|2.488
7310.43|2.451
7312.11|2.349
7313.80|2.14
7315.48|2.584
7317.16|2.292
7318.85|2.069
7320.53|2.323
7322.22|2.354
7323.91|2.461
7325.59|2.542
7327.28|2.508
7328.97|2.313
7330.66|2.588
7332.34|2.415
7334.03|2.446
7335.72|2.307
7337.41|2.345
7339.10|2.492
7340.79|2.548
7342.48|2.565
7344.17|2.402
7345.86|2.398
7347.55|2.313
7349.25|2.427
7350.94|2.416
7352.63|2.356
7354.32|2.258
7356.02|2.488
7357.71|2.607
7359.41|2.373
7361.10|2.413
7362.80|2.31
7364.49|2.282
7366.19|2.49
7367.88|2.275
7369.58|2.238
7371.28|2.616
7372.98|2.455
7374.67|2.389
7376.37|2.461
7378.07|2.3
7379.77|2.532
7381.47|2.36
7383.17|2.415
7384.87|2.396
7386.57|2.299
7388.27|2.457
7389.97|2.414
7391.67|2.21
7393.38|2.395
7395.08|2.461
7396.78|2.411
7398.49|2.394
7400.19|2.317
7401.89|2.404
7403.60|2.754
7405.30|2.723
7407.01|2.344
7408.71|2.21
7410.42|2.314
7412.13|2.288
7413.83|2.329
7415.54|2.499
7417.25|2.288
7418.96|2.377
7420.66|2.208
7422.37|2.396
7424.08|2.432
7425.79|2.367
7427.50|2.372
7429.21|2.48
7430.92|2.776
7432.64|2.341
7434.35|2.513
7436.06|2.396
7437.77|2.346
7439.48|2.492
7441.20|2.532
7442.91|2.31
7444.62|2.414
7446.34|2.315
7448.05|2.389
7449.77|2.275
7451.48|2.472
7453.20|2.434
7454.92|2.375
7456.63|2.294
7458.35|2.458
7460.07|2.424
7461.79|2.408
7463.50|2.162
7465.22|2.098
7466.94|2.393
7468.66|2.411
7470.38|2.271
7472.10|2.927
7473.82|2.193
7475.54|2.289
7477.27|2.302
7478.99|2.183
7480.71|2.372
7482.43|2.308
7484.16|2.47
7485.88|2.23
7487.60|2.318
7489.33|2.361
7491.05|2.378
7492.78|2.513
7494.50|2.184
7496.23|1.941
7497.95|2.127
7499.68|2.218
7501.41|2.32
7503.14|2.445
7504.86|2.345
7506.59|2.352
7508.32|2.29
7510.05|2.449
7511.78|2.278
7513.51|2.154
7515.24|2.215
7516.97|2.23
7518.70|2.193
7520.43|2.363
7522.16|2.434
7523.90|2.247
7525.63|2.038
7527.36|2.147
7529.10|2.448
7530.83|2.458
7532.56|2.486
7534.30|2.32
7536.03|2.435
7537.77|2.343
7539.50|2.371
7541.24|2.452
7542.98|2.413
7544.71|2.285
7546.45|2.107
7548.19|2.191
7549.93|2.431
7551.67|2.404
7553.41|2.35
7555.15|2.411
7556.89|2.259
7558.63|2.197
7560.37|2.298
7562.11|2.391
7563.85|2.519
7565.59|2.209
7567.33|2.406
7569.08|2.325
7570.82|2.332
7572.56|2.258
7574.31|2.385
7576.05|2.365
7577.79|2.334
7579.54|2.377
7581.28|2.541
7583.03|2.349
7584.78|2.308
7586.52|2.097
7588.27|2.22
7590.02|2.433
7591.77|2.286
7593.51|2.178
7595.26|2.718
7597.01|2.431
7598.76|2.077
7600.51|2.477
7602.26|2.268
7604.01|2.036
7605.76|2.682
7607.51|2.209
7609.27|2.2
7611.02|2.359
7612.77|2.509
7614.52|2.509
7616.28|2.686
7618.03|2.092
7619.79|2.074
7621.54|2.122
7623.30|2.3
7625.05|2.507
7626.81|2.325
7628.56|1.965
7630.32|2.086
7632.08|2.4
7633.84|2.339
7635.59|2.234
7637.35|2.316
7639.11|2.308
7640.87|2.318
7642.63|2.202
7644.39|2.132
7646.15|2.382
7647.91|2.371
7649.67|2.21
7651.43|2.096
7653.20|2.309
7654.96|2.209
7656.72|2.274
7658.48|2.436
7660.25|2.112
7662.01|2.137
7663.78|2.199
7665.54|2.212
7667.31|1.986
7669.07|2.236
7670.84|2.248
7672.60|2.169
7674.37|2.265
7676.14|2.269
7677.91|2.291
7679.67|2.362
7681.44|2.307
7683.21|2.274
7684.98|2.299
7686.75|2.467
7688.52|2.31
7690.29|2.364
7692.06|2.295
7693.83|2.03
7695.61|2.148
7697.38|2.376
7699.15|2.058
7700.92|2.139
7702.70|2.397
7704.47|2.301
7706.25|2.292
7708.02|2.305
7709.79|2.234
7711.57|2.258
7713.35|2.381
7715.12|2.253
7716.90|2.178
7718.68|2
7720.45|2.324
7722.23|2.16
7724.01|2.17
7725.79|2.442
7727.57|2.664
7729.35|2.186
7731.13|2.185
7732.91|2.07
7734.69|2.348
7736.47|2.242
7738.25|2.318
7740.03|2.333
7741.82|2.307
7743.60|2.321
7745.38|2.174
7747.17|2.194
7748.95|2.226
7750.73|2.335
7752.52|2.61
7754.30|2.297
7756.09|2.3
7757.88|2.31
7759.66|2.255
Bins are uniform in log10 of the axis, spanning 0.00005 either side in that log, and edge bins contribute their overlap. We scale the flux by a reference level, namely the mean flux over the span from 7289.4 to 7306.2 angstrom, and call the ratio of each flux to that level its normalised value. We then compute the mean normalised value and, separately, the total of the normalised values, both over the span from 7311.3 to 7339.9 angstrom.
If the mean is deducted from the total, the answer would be 16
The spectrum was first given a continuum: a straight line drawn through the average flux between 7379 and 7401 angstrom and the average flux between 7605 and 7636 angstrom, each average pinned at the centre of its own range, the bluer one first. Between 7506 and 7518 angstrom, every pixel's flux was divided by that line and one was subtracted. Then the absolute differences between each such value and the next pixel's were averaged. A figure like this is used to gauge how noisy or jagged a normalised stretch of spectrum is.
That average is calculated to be 0.042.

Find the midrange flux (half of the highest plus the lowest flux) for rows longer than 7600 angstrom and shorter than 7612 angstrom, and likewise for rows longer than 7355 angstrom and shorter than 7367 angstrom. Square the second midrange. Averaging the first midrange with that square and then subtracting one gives 3.2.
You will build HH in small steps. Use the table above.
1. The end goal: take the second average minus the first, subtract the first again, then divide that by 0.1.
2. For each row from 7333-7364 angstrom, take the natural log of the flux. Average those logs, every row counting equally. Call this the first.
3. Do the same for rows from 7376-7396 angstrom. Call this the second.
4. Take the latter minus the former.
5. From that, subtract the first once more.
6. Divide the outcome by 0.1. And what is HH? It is -8.90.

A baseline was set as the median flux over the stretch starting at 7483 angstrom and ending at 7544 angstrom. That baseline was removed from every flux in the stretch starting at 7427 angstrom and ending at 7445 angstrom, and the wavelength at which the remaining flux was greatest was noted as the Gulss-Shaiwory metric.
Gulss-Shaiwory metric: 7430.92 angstrom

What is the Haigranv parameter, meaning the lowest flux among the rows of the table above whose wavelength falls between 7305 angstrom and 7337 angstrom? 2.069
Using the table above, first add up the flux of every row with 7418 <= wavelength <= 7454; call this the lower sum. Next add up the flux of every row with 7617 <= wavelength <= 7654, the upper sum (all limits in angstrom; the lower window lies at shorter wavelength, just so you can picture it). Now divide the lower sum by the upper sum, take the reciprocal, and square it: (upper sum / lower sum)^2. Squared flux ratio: 0.86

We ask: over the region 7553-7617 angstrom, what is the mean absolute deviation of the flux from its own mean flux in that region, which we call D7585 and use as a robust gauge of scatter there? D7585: 0.121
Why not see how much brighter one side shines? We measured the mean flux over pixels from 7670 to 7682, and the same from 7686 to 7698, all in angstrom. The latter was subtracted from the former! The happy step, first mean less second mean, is -0.01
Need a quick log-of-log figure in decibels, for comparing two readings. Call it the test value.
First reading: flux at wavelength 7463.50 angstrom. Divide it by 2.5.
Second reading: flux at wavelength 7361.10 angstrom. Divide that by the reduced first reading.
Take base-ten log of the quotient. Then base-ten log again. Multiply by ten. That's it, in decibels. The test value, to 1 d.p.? -3.5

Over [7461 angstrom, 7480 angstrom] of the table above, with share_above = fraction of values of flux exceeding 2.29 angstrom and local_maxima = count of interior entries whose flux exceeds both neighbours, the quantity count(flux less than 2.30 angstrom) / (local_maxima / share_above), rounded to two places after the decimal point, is 0.91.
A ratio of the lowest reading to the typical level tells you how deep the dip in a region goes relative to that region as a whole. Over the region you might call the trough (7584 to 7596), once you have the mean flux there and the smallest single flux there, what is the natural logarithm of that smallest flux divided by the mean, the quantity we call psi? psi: -0.10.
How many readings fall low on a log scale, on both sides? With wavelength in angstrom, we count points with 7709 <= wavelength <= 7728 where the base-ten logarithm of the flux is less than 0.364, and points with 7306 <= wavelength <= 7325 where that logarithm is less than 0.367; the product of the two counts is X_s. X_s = 28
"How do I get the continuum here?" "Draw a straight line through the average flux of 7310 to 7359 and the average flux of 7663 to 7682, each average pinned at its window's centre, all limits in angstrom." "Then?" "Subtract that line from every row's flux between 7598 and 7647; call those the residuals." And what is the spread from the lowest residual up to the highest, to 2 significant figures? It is 0.71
